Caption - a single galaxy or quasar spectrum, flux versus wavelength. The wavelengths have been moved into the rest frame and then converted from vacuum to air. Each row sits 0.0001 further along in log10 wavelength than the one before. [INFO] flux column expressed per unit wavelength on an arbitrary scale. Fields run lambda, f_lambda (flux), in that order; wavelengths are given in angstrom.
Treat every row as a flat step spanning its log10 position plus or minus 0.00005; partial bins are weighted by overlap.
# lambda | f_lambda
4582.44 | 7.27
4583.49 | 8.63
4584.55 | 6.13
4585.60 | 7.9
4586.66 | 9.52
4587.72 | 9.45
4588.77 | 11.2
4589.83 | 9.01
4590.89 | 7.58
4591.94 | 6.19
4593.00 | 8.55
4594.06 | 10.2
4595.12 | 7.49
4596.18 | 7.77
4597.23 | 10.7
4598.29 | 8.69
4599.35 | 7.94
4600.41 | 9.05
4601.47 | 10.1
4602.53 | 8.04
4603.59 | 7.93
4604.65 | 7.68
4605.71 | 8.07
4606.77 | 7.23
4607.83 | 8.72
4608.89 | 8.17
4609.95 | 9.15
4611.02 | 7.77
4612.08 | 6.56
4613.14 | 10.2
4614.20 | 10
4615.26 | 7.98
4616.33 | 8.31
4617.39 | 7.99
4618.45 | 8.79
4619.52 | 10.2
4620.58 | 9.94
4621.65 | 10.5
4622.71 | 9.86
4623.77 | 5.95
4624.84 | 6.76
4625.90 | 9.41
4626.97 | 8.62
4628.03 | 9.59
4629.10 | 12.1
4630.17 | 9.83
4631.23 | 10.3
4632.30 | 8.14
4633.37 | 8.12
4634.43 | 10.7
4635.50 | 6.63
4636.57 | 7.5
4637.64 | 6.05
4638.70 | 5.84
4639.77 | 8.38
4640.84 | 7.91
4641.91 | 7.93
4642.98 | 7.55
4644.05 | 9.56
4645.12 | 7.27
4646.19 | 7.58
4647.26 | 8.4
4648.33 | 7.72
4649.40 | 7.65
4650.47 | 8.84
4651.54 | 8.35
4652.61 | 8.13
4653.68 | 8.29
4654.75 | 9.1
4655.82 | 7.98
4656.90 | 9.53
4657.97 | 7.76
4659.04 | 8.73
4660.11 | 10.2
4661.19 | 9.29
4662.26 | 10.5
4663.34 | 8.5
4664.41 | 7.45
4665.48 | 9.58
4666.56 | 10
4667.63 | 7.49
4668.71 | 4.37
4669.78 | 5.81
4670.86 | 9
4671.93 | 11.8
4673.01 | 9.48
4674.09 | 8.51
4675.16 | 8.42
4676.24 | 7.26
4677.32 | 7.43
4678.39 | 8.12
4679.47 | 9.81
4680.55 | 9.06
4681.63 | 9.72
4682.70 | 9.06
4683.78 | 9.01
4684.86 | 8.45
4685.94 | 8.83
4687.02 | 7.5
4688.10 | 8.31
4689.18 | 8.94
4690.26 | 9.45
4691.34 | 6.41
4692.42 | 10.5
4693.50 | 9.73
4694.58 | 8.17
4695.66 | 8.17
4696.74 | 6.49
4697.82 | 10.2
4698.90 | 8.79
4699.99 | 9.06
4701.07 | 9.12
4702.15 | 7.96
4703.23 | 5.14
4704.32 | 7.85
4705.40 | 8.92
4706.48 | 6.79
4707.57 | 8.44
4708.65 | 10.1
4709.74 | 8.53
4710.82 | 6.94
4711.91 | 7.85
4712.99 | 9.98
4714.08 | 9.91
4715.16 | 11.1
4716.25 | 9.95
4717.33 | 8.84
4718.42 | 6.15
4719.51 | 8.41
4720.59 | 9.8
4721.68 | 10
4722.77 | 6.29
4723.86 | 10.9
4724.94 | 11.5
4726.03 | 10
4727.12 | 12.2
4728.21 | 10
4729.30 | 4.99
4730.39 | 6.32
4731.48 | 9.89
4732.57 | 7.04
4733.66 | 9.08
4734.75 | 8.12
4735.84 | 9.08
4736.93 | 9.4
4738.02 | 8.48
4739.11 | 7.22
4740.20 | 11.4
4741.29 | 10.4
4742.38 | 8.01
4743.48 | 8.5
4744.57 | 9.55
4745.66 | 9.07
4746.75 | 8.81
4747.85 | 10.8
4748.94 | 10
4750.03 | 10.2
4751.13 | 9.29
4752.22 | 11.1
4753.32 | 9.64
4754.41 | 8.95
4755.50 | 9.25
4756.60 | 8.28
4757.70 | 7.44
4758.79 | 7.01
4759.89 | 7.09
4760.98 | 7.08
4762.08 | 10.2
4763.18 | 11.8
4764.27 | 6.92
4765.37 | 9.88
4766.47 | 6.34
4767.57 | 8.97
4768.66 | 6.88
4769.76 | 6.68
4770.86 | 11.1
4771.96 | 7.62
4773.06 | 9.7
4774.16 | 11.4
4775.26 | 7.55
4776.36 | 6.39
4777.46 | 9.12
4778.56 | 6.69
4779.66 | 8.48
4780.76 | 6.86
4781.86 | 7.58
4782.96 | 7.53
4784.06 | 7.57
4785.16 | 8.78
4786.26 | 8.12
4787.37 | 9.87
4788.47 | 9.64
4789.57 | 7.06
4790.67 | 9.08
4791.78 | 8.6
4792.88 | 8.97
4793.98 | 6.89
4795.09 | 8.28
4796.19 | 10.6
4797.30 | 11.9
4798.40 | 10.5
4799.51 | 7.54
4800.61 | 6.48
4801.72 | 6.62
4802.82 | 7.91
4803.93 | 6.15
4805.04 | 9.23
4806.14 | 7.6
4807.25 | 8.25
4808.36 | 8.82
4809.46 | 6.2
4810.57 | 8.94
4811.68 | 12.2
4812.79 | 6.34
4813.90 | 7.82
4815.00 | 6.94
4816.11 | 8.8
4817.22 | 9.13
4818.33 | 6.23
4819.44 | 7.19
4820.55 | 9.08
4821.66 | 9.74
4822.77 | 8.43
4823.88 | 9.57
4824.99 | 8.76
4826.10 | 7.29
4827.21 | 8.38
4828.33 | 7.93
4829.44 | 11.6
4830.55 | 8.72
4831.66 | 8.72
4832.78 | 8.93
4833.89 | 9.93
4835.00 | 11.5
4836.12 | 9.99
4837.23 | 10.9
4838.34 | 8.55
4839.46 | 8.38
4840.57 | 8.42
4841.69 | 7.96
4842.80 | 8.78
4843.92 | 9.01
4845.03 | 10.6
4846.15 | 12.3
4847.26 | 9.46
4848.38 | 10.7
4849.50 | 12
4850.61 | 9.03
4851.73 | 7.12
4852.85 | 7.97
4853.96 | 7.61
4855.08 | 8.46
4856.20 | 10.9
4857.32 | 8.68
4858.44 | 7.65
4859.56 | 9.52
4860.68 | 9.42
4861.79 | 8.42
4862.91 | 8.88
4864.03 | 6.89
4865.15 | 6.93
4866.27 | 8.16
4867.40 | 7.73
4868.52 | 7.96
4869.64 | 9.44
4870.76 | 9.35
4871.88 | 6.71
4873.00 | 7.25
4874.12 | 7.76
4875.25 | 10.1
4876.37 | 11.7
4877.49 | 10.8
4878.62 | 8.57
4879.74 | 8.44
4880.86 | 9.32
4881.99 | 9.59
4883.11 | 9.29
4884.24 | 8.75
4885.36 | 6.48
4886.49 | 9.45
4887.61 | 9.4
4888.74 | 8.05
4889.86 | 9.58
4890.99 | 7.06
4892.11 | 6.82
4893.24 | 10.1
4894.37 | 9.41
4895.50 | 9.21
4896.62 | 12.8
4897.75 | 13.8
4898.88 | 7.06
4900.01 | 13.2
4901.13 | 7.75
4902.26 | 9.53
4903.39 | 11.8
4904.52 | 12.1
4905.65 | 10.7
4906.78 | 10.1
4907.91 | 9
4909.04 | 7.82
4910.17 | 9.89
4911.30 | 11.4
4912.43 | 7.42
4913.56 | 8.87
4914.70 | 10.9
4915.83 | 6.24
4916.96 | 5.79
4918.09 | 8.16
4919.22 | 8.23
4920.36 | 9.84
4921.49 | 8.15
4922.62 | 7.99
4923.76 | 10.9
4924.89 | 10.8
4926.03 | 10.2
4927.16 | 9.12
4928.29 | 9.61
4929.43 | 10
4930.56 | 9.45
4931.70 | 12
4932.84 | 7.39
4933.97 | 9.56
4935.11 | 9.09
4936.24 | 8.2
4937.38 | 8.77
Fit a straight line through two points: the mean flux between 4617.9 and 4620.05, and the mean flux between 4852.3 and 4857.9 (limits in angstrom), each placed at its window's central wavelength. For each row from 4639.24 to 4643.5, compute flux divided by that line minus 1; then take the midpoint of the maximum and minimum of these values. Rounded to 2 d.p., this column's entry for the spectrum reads -0.15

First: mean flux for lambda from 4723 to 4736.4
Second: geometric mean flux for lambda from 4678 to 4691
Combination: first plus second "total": 17.9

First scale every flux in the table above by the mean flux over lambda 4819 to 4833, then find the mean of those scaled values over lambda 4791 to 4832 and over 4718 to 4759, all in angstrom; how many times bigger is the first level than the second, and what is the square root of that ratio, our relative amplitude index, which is 0.97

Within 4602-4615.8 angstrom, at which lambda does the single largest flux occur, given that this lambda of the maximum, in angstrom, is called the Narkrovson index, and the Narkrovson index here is 4613.14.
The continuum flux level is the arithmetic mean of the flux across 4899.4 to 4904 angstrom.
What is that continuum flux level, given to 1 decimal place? 10.6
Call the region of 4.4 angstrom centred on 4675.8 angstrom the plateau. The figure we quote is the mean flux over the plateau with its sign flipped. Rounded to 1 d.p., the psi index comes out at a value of -7.9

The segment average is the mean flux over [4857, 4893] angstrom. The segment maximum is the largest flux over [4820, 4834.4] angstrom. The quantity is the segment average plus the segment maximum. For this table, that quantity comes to 20.2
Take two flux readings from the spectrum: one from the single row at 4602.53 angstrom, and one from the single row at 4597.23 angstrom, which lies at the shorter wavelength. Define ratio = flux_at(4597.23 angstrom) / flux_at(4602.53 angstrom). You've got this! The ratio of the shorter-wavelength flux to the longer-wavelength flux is 1.33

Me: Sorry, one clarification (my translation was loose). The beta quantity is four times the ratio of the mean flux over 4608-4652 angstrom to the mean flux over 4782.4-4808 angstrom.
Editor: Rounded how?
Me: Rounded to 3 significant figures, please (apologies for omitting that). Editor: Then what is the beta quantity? 4.04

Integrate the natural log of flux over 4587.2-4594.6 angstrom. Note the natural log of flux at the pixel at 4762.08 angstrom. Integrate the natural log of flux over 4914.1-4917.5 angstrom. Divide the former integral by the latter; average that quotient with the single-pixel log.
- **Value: 2.35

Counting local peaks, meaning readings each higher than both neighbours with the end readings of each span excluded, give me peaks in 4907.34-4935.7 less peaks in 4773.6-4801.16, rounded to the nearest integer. -1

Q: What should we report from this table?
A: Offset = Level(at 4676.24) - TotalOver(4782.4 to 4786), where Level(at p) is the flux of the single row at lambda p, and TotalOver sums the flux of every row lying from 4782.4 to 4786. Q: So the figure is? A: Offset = -16.6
